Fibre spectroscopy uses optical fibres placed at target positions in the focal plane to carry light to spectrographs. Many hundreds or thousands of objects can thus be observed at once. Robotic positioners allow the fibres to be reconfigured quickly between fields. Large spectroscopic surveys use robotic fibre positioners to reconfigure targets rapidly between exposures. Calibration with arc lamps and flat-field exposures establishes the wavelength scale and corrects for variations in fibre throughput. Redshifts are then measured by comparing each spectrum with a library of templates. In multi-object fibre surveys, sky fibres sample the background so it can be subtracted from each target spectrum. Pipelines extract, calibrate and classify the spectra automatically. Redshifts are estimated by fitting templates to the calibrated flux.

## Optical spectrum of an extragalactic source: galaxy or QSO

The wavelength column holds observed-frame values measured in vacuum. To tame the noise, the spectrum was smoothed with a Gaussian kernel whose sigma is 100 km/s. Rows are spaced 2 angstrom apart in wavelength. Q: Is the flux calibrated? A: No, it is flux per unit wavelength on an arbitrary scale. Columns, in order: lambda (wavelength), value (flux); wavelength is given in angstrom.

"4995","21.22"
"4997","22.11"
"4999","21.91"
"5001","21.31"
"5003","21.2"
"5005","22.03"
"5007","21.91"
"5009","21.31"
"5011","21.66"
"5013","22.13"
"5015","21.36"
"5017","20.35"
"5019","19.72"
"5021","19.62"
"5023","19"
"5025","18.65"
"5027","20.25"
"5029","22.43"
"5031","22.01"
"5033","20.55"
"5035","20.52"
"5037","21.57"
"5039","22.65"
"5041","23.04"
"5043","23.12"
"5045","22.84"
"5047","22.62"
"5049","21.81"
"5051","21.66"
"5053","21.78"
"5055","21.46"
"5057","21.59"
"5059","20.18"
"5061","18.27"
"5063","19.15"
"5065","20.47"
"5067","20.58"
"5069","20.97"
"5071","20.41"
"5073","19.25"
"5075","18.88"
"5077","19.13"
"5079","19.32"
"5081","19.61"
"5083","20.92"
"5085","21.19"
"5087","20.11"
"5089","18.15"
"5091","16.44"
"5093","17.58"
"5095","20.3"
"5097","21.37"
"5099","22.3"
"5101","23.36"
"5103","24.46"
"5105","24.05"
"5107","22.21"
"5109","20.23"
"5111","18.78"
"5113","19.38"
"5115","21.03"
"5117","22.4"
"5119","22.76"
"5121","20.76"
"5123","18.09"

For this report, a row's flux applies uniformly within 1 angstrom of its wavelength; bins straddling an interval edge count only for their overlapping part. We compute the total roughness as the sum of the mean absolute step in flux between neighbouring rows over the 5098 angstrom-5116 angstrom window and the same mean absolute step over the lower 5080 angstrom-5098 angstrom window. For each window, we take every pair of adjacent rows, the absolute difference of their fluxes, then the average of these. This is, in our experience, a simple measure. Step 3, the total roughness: 2.67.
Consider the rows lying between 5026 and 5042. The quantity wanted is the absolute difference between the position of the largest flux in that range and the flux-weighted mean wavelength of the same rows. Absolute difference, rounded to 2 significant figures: 6.9 angstrom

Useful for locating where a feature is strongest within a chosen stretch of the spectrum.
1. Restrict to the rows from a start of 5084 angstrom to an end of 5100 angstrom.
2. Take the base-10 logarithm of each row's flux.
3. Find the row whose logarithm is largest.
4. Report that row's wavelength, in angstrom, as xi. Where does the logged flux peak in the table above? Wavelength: 5099 angstrom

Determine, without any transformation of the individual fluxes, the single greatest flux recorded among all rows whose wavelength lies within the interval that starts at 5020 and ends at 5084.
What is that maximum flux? 23.12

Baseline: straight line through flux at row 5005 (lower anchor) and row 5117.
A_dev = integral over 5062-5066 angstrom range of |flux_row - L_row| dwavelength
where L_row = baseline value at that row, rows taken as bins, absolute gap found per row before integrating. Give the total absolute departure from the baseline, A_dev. 10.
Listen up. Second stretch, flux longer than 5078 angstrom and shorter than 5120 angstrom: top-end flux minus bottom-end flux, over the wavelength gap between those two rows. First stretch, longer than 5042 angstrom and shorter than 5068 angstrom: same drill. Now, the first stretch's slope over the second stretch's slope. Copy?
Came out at -1.2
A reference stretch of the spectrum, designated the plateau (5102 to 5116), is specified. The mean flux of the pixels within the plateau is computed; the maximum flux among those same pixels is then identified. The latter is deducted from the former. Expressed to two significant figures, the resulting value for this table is -3.0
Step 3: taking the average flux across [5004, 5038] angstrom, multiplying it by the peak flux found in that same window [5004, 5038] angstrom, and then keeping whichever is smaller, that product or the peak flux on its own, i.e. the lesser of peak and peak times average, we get 22.4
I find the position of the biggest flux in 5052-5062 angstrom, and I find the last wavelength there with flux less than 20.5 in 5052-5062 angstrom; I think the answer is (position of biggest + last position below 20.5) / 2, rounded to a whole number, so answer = 5057 angstrom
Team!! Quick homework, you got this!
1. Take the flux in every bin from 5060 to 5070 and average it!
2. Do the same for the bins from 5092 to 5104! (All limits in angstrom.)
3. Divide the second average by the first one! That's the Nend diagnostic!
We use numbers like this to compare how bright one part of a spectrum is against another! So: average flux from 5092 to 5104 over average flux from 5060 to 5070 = 1.08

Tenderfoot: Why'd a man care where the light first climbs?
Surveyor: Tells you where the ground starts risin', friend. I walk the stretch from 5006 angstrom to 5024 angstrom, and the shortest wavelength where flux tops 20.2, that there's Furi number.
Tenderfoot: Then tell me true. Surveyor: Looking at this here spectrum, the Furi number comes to 5007 angstrom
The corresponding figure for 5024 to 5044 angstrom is 5027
